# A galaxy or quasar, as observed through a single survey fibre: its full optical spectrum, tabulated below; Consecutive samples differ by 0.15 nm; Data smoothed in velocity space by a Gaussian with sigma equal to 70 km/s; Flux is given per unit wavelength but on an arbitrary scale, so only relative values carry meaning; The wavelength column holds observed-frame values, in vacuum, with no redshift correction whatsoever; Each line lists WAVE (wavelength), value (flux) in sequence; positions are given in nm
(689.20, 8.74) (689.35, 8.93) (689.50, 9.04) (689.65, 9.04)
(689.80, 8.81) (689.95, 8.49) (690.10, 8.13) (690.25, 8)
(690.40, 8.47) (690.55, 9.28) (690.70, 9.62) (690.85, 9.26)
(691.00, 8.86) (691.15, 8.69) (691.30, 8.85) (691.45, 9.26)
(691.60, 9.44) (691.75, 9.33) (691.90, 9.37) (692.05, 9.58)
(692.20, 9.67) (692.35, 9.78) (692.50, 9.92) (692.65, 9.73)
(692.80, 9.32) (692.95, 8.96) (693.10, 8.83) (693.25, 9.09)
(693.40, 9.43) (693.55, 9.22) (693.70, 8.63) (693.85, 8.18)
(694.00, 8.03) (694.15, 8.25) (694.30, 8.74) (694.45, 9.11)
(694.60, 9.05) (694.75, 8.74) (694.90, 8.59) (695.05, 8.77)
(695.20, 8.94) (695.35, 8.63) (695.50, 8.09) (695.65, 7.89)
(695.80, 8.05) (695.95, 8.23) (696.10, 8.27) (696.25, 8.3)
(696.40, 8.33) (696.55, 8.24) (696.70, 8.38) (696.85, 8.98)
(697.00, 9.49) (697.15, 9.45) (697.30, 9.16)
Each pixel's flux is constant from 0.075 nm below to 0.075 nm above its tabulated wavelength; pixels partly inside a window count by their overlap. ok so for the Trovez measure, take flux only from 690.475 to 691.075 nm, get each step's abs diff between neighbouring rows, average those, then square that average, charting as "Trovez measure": 0.13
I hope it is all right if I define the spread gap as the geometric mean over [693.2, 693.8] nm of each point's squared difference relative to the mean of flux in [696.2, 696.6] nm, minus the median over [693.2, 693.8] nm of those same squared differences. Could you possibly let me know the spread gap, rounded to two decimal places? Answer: -0.22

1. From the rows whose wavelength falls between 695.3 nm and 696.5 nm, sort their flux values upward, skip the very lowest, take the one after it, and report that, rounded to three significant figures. 8.05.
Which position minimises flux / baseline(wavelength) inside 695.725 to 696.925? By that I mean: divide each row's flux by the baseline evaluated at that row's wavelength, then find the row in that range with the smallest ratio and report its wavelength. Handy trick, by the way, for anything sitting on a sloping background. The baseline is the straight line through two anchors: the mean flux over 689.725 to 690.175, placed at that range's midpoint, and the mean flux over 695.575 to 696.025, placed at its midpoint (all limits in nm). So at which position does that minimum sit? 695.80 nm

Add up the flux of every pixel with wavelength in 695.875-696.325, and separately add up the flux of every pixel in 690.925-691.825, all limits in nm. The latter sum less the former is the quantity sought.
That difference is 30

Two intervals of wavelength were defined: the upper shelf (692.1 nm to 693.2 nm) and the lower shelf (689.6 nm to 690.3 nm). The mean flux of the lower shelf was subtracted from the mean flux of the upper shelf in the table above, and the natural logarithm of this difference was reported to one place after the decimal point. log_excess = 0.0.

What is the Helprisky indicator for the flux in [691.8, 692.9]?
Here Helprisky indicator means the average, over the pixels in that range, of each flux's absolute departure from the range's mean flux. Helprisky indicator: 0.17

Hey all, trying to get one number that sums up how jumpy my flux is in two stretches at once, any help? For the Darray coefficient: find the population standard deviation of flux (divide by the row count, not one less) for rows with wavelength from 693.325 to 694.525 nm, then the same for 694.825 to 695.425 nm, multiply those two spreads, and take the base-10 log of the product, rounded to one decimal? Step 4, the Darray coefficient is -1.2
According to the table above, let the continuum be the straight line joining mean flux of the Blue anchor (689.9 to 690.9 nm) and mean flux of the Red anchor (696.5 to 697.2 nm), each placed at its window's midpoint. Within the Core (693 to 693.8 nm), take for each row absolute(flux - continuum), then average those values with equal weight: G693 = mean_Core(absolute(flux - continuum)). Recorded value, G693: 0.30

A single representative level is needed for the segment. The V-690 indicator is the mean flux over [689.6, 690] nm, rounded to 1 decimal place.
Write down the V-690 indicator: 8.8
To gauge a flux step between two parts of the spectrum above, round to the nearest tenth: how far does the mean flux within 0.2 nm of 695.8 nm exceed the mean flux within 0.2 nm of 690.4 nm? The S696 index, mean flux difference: -0.5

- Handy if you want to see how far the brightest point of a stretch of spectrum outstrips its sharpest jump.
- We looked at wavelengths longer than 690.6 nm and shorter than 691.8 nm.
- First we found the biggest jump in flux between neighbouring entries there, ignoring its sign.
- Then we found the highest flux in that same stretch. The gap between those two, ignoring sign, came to 9.2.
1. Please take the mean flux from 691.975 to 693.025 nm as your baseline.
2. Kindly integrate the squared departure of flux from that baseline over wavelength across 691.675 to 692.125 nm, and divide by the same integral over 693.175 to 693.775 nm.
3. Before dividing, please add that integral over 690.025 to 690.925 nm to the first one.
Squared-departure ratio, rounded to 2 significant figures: 4.8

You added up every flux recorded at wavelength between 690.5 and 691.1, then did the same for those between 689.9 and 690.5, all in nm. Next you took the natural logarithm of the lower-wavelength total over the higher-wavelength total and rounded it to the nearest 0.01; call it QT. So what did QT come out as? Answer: -0.11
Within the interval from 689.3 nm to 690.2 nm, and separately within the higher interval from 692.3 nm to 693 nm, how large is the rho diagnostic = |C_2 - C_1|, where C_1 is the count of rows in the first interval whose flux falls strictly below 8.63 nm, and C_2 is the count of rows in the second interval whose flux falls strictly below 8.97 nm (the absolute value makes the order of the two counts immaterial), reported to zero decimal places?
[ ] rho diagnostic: 1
